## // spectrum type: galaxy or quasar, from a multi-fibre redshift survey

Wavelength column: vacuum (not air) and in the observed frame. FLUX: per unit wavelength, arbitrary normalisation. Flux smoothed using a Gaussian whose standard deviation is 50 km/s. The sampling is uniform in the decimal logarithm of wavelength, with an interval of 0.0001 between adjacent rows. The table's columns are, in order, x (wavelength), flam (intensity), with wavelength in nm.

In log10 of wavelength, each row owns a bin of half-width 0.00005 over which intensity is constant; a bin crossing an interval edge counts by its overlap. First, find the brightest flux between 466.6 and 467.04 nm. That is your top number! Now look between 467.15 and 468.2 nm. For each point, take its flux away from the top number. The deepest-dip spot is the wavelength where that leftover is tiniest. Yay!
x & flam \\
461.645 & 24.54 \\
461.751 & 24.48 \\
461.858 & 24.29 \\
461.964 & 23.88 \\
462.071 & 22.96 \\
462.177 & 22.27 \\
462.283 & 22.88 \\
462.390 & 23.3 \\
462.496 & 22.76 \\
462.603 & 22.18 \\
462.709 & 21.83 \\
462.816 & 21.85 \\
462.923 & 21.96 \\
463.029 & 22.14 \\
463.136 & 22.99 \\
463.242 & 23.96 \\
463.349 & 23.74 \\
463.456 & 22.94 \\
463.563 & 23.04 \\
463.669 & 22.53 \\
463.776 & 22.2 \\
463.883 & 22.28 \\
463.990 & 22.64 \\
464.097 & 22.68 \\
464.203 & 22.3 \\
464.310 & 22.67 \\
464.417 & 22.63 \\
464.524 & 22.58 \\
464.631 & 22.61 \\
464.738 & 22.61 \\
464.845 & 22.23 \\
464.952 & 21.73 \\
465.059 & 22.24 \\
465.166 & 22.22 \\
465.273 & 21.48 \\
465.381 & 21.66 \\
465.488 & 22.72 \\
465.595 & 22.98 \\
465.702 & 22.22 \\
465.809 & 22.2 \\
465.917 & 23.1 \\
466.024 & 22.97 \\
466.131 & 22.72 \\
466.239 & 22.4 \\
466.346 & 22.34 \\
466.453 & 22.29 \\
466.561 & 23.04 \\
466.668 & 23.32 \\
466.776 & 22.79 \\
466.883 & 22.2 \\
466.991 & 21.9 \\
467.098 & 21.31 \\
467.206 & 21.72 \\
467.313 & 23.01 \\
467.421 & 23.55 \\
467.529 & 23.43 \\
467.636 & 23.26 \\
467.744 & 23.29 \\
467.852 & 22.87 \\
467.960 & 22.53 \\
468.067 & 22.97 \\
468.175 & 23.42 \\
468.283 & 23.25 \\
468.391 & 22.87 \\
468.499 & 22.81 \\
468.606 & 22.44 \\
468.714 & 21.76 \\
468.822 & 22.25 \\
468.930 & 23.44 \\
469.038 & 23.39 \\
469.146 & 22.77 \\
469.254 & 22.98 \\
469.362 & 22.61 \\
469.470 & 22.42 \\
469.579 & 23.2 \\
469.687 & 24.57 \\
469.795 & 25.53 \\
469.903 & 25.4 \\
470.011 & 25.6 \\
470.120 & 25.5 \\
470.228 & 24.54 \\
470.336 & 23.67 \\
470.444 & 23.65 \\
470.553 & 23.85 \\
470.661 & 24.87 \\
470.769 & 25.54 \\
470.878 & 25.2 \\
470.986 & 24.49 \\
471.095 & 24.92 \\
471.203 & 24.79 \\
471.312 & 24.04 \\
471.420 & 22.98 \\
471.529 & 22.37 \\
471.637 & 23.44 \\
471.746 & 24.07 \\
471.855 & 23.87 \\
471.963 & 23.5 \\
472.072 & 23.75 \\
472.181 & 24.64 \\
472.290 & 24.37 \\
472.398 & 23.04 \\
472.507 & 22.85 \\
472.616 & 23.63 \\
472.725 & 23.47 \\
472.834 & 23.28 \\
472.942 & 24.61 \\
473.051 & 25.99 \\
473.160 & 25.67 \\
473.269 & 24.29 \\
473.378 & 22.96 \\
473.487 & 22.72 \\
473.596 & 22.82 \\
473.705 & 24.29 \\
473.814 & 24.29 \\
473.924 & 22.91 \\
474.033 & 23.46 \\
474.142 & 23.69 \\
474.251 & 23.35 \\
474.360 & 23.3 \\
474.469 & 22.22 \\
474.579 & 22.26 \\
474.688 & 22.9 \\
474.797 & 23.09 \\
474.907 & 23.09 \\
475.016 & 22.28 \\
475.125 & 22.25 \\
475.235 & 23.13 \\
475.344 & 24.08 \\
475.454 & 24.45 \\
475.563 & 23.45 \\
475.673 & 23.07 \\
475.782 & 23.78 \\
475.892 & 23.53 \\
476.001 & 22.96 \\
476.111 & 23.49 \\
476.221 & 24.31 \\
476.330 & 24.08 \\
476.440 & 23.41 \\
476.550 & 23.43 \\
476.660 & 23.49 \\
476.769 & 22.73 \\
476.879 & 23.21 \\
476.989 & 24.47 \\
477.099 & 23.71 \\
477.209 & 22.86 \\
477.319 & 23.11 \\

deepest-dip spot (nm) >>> 467.421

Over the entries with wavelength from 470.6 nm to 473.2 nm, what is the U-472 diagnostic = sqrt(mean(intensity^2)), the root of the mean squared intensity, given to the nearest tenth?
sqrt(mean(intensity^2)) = 24.2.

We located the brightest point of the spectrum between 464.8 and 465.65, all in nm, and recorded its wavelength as 465.595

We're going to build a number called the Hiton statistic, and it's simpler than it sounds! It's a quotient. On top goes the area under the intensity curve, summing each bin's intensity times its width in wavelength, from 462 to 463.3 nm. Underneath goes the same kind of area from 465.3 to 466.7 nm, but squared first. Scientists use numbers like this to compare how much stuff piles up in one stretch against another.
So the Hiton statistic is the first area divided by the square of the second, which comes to 0.03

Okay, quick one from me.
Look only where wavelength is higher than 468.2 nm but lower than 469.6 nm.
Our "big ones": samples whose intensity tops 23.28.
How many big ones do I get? 2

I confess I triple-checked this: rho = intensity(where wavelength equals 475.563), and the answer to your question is 23.45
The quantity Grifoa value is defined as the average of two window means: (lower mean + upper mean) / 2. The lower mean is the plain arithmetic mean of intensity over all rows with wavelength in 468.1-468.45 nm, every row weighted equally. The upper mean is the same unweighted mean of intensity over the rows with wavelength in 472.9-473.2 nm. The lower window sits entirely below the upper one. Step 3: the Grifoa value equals 24.3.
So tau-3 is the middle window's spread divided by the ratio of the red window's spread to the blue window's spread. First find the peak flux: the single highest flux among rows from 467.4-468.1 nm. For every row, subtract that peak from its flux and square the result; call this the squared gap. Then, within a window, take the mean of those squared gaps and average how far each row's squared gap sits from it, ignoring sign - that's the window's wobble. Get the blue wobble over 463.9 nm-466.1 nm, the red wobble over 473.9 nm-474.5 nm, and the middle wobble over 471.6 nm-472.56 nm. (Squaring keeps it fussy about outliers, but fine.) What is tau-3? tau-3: 0.54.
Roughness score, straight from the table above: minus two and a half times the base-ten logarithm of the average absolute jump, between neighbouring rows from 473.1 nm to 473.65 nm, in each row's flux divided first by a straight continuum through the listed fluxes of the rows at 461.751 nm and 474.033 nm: 3.7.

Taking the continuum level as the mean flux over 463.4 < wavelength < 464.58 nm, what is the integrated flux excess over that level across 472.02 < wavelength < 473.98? 2.5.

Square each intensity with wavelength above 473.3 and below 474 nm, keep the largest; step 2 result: 590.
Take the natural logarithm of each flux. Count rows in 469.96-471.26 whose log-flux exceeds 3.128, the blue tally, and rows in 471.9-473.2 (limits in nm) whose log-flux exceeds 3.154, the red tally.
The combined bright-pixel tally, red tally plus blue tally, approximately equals 21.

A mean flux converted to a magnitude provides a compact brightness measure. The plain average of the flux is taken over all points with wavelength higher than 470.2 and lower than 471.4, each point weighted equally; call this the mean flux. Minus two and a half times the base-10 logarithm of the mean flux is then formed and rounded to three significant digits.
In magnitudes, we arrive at -3.47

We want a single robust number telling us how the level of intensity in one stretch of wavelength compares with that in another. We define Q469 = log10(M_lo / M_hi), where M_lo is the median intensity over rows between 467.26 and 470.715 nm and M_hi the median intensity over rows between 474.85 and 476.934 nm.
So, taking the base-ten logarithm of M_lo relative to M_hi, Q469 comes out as -0.0029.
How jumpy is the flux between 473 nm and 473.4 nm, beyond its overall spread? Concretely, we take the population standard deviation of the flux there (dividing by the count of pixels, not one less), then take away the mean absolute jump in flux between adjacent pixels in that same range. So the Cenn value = 0.19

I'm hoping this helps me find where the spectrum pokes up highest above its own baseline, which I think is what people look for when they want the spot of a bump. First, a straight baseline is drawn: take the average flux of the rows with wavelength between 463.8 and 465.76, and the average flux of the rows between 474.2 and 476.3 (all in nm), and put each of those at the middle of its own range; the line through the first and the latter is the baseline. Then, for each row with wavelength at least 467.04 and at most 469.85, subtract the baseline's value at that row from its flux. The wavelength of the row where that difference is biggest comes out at 469.795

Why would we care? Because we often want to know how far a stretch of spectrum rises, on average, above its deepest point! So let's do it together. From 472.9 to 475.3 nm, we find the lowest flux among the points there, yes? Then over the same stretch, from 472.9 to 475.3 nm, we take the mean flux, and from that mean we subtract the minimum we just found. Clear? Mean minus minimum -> 1.2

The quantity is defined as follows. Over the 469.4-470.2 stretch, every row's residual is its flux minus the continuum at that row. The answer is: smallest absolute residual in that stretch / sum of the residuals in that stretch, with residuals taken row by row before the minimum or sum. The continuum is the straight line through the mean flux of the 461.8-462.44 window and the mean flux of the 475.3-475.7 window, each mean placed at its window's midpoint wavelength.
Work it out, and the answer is 0.05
